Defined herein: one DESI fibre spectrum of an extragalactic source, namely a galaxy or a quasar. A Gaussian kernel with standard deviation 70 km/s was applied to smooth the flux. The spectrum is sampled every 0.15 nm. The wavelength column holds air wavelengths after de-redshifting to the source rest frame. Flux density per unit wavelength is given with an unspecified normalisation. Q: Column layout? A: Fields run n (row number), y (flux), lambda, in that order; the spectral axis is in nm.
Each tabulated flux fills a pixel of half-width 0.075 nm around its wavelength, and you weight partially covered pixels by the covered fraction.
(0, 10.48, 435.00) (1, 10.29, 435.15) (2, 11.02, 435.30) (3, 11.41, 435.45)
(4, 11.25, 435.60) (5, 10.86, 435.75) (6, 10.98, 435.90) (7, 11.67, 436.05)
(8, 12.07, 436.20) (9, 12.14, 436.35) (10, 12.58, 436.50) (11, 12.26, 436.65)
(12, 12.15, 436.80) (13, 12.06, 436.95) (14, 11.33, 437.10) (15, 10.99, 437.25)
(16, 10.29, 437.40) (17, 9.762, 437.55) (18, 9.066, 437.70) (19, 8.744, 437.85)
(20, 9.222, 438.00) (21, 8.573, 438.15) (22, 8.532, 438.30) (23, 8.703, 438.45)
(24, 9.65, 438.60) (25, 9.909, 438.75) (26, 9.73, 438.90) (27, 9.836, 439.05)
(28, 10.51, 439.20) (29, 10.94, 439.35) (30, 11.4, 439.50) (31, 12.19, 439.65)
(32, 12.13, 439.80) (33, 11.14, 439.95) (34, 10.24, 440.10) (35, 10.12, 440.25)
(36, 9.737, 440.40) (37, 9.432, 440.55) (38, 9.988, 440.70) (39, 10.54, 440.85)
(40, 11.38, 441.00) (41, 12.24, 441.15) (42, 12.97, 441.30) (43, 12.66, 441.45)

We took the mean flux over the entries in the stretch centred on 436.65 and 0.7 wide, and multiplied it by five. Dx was 61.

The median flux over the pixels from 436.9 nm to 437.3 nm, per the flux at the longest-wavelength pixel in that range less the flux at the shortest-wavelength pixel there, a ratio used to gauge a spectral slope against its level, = -11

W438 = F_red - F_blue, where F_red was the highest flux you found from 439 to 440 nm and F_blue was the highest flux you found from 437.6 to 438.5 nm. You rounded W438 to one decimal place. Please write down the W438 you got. 3.0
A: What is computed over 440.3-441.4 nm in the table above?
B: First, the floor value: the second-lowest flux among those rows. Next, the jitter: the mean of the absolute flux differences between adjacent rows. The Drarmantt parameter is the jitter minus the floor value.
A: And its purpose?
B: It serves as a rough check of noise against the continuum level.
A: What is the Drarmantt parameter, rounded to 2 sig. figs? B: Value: -9.1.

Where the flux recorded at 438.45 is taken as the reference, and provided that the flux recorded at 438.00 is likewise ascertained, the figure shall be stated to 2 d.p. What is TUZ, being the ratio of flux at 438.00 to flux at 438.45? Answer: 1.06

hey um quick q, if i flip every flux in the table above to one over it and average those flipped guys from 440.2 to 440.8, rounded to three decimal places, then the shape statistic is 0.102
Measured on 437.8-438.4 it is 0.114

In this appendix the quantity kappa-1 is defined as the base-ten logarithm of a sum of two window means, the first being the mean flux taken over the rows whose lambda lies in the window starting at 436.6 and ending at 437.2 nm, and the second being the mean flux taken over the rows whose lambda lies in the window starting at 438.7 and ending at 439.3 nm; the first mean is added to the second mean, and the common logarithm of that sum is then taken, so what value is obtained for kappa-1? 1.34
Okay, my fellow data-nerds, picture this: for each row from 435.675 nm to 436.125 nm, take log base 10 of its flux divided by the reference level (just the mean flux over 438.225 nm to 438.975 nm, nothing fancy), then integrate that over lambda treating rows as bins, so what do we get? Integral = 0.036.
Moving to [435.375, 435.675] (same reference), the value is 0.026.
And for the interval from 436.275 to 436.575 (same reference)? 0.037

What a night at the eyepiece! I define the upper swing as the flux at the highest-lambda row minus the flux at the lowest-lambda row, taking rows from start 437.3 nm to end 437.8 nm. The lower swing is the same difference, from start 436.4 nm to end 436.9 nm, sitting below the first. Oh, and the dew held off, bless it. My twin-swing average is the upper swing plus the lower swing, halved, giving -0.83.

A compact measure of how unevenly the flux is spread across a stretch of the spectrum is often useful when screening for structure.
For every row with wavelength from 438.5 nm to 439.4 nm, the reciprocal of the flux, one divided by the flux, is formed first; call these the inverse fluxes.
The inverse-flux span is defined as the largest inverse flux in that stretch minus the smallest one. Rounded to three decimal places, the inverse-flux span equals 0.012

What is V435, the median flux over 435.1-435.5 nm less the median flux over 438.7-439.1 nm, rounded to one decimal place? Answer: 1.2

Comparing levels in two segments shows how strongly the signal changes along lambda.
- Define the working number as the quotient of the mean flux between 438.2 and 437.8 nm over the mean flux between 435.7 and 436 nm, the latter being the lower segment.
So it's 0.81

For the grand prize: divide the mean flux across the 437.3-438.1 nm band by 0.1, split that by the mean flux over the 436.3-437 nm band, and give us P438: 7.7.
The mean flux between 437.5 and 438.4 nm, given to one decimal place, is 9.0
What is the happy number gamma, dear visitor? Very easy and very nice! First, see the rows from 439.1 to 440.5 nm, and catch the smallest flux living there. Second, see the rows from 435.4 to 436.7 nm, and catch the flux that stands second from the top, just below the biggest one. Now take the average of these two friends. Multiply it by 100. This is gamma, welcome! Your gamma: 1100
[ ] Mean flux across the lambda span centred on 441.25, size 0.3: 12.6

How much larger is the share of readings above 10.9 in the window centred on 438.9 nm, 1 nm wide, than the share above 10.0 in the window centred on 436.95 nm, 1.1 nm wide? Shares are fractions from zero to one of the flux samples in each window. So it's -0.86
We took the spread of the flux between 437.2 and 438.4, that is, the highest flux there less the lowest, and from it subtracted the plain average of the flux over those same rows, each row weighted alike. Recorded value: -6.9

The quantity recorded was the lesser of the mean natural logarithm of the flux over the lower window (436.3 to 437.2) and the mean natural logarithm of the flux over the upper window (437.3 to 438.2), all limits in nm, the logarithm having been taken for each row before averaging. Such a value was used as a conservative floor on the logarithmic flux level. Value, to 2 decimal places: 2.23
